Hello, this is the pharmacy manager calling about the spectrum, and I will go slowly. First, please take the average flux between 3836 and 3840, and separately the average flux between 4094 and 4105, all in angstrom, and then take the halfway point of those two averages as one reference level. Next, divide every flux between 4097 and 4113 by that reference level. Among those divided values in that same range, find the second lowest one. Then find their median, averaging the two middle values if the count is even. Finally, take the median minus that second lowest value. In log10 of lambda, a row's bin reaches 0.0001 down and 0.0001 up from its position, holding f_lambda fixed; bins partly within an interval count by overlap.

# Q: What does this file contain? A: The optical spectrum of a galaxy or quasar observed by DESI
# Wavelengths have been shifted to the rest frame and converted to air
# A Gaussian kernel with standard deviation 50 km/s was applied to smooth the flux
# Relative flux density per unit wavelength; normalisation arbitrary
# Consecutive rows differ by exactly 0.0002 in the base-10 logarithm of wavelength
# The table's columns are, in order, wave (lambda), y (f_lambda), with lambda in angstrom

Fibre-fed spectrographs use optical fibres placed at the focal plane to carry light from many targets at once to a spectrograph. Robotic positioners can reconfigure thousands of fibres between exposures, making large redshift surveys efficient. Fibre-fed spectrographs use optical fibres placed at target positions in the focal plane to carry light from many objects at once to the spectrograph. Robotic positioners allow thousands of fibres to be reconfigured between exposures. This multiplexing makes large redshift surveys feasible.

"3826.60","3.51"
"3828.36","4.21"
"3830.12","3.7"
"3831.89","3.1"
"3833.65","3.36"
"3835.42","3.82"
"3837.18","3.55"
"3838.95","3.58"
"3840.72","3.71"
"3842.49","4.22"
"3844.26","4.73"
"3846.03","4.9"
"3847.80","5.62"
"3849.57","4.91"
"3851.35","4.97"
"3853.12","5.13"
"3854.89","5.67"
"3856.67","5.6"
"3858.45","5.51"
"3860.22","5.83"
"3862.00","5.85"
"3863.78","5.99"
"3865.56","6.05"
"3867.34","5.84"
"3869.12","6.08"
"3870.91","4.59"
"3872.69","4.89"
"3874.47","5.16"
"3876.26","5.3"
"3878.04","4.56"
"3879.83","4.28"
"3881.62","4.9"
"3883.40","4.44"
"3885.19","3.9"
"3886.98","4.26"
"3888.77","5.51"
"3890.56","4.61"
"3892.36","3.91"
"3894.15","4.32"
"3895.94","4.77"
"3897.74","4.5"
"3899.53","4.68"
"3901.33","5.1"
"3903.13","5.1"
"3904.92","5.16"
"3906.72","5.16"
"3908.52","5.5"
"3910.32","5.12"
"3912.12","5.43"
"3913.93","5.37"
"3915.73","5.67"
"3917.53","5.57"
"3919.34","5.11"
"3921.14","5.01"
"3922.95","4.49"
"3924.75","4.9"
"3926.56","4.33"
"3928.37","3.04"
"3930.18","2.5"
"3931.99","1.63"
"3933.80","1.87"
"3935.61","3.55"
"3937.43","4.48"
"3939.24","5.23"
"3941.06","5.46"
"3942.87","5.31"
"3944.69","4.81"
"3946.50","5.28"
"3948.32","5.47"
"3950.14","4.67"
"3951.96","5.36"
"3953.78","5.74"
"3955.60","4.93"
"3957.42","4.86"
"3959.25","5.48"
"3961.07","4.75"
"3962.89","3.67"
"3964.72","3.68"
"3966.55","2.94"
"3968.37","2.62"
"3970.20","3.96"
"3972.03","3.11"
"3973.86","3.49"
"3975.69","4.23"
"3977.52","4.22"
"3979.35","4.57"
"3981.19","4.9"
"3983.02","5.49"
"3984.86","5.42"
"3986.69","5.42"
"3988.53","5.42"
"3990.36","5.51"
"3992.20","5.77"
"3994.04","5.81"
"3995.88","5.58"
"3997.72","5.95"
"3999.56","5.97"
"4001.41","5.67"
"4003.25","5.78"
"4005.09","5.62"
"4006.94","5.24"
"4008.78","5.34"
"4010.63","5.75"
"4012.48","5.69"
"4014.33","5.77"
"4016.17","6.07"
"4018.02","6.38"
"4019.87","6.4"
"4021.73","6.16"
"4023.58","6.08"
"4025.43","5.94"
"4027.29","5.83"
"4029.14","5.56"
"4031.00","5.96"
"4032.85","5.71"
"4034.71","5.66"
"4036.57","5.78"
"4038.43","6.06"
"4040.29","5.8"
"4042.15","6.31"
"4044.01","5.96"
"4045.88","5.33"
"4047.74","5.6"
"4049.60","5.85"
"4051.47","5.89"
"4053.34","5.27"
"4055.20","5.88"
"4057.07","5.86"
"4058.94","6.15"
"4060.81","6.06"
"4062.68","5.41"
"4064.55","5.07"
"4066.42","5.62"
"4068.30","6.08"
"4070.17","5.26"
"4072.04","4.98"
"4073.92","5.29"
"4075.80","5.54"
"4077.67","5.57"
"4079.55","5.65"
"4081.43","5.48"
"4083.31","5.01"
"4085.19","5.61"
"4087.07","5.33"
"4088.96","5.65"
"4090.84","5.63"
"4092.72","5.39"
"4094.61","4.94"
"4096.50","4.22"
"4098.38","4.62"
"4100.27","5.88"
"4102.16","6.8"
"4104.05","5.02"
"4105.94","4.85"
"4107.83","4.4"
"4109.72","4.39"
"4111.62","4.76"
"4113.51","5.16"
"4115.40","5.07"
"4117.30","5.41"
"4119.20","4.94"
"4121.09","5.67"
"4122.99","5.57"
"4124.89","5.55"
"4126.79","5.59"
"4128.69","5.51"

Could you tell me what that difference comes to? 0.092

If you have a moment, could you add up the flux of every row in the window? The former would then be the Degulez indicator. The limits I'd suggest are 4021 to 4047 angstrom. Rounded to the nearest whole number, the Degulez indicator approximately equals 82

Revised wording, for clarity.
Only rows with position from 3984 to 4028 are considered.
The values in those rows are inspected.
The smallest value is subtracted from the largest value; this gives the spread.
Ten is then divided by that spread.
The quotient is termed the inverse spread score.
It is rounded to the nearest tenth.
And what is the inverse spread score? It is 8.6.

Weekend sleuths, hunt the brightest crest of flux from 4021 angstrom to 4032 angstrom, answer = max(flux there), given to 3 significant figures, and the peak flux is 6.16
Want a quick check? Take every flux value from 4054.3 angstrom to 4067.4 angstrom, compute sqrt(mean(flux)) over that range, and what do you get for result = 2.39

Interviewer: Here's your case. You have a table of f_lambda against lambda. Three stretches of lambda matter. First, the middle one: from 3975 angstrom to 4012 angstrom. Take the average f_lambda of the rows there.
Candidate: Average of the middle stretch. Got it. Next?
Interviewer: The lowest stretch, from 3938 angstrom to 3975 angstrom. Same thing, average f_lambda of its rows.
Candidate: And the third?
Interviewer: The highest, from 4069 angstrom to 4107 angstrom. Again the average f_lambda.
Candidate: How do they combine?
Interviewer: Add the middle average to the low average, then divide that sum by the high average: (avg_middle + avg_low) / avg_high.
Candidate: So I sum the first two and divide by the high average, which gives 1.86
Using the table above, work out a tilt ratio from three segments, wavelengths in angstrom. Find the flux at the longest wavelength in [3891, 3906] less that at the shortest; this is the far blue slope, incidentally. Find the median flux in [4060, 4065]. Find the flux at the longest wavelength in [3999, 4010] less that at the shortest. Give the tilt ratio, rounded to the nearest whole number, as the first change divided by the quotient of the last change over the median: -11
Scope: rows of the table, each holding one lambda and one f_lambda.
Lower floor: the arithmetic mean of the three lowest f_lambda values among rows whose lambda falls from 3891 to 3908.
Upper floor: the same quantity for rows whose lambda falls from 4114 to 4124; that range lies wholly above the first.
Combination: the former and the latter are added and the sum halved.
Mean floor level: 4.69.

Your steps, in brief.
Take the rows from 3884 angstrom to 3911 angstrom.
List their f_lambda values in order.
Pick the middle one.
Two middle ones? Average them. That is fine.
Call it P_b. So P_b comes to 4.8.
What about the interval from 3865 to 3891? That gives 4.9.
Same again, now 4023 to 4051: 5.8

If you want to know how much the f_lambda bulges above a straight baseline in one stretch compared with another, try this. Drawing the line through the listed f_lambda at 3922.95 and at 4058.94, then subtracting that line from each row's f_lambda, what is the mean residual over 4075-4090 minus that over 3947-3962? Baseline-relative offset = -1.2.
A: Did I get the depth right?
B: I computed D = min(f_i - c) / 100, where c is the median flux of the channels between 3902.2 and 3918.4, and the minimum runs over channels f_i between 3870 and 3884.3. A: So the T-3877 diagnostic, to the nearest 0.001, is -0.011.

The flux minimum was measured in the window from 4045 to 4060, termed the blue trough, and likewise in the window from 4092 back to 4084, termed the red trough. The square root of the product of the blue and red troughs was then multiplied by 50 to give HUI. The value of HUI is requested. 265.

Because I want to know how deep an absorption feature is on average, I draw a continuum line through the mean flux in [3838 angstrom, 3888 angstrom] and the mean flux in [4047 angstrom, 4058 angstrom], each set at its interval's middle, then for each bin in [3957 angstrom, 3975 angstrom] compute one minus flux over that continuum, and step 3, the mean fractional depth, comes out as 0.29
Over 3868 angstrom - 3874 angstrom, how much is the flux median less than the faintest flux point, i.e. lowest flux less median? -0.30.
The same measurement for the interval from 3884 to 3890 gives -0.36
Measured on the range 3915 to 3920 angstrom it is -0.46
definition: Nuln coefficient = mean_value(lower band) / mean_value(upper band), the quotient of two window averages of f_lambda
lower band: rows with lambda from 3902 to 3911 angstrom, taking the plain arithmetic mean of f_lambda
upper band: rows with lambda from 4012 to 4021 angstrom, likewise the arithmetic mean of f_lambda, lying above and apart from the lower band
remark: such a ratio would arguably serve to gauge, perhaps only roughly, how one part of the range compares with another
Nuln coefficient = 0.86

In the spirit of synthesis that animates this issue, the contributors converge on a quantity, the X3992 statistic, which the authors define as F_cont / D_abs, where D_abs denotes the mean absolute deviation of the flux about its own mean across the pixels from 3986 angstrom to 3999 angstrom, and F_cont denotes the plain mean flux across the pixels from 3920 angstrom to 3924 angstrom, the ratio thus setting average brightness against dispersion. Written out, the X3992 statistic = 27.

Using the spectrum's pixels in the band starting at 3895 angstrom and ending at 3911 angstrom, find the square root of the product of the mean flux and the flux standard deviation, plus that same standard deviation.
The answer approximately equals 1.5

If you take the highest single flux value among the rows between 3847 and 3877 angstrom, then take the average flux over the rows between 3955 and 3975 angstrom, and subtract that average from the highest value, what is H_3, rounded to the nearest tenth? 2.1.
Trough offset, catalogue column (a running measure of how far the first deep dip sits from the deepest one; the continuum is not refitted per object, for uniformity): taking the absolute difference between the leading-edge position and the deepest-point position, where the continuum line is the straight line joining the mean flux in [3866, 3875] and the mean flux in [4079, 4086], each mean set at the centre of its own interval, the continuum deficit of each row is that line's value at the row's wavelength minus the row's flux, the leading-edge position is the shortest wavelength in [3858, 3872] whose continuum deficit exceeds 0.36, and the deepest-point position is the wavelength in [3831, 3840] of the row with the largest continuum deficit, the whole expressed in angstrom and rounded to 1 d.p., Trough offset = 39.0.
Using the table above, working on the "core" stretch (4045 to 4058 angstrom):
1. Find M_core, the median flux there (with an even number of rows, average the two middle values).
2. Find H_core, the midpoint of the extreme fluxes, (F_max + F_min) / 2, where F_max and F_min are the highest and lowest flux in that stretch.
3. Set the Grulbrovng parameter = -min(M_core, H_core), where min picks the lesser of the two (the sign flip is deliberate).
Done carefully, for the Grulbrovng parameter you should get -5.58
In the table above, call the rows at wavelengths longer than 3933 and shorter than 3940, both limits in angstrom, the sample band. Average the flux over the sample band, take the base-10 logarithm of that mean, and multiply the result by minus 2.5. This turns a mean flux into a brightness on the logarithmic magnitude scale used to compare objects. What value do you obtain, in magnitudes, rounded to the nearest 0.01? -1.44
